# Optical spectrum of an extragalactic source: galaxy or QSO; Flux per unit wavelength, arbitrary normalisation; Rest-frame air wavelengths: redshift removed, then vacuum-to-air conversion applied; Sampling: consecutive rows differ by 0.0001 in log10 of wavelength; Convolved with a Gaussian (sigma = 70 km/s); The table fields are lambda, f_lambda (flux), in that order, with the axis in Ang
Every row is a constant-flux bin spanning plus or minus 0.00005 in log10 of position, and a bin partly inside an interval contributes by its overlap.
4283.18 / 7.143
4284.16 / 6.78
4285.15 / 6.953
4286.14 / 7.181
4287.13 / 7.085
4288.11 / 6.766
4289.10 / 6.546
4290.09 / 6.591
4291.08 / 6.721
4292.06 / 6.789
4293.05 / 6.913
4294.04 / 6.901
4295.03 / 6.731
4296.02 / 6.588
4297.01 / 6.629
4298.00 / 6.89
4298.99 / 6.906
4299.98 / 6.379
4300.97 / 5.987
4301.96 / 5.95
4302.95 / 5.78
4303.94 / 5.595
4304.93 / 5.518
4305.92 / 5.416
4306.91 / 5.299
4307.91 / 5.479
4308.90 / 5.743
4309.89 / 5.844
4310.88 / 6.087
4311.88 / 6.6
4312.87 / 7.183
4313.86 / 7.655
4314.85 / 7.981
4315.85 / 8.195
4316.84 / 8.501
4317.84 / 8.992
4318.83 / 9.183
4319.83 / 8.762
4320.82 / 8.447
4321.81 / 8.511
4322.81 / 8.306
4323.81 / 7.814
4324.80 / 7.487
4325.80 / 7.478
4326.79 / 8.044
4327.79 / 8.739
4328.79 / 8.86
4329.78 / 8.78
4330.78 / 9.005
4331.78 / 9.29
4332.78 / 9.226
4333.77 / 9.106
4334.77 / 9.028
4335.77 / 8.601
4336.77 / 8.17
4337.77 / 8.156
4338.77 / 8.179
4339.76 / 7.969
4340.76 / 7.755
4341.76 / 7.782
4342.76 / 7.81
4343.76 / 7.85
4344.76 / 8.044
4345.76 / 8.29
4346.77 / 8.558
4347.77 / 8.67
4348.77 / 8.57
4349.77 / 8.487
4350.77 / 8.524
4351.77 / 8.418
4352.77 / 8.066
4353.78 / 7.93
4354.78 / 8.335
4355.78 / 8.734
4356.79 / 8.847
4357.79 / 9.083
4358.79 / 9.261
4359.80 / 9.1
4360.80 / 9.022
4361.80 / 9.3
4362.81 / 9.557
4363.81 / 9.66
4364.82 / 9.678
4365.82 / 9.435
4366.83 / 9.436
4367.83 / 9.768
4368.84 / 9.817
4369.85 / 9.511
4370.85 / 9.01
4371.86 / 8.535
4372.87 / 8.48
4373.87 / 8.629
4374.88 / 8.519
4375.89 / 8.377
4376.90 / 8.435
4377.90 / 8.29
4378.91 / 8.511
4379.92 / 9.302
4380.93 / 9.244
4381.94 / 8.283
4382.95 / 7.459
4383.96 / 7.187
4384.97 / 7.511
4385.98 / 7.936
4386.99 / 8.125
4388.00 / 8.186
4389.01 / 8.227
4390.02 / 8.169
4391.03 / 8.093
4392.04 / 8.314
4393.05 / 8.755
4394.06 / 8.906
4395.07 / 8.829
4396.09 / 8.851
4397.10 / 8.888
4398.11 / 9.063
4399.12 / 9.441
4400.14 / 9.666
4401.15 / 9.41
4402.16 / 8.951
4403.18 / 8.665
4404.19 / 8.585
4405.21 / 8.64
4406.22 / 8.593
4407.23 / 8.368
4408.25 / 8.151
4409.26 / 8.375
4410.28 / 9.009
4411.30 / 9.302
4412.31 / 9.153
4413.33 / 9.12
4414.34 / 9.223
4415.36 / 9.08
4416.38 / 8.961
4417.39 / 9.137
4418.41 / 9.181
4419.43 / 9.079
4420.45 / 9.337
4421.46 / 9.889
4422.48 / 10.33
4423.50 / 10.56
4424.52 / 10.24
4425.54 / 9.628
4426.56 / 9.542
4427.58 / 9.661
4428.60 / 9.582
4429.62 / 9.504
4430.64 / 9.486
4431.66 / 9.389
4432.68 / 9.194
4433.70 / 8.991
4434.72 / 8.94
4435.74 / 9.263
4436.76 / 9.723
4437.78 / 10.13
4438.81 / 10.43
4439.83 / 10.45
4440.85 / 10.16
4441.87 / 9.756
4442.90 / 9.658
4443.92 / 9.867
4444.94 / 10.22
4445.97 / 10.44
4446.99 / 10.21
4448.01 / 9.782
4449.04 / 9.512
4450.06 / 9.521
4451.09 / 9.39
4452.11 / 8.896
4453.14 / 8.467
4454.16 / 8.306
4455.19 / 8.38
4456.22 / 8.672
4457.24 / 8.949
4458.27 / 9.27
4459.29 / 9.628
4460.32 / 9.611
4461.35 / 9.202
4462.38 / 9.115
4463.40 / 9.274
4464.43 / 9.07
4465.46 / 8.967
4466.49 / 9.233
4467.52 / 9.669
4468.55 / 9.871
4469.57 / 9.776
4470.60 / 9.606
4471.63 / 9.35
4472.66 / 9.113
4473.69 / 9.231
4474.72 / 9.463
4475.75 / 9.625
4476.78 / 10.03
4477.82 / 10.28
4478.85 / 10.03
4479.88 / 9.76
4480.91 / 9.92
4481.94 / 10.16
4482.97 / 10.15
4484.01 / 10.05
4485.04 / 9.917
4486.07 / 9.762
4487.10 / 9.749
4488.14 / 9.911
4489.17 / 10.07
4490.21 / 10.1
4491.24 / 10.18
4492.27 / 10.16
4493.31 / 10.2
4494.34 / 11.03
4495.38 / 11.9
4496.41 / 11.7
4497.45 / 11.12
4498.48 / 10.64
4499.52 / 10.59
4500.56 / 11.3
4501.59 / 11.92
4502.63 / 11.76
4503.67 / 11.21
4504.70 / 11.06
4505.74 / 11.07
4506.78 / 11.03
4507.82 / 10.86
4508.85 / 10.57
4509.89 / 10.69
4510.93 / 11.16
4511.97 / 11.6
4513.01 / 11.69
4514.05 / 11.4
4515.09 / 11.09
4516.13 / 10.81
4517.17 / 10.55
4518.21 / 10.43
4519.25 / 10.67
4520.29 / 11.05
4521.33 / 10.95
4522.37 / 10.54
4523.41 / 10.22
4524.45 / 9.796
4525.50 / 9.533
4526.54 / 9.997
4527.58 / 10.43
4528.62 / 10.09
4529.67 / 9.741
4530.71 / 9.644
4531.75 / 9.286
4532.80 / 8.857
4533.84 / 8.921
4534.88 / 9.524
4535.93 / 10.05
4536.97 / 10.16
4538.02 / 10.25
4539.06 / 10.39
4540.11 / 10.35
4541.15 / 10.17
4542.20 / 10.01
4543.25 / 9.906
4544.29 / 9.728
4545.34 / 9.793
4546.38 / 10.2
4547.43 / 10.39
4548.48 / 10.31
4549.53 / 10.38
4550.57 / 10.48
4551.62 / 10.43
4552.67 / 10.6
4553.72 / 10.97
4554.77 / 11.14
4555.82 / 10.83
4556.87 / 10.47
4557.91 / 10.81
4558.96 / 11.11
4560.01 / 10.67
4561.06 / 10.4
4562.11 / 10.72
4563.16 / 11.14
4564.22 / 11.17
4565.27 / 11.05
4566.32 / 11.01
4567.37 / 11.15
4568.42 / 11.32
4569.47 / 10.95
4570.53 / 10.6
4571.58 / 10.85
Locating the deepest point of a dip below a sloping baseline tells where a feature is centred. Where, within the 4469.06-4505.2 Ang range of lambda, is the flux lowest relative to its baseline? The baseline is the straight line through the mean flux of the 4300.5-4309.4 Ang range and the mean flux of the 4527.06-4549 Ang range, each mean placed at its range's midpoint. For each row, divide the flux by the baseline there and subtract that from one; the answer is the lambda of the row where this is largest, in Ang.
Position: 4472.66 Ang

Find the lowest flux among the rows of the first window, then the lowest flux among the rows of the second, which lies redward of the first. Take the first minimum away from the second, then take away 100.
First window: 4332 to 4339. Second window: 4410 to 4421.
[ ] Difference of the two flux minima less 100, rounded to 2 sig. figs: -99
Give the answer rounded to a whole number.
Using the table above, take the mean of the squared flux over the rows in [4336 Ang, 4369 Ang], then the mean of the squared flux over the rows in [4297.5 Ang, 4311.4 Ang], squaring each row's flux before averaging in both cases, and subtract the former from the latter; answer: -40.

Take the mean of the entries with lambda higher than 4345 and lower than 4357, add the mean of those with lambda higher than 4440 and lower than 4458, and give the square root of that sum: 4.23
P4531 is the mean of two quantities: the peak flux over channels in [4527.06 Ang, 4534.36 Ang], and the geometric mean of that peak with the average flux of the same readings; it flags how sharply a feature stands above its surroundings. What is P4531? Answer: 10.2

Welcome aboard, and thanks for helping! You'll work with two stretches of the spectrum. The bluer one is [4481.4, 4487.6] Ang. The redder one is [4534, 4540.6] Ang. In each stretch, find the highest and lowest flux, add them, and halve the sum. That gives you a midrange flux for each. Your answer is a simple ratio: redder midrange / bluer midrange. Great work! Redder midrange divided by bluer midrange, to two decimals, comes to 1.00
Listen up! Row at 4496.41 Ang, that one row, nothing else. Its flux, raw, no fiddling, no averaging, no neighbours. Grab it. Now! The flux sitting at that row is 11.7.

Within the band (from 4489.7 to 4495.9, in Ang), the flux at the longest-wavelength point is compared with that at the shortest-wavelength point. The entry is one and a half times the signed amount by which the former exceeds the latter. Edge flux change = 2.7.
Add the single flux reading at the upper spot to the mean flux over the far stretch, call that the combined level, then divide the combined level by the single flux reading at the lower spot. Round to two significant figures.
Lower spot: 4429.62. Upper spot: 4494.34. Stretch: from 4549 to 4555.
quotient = 2.3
